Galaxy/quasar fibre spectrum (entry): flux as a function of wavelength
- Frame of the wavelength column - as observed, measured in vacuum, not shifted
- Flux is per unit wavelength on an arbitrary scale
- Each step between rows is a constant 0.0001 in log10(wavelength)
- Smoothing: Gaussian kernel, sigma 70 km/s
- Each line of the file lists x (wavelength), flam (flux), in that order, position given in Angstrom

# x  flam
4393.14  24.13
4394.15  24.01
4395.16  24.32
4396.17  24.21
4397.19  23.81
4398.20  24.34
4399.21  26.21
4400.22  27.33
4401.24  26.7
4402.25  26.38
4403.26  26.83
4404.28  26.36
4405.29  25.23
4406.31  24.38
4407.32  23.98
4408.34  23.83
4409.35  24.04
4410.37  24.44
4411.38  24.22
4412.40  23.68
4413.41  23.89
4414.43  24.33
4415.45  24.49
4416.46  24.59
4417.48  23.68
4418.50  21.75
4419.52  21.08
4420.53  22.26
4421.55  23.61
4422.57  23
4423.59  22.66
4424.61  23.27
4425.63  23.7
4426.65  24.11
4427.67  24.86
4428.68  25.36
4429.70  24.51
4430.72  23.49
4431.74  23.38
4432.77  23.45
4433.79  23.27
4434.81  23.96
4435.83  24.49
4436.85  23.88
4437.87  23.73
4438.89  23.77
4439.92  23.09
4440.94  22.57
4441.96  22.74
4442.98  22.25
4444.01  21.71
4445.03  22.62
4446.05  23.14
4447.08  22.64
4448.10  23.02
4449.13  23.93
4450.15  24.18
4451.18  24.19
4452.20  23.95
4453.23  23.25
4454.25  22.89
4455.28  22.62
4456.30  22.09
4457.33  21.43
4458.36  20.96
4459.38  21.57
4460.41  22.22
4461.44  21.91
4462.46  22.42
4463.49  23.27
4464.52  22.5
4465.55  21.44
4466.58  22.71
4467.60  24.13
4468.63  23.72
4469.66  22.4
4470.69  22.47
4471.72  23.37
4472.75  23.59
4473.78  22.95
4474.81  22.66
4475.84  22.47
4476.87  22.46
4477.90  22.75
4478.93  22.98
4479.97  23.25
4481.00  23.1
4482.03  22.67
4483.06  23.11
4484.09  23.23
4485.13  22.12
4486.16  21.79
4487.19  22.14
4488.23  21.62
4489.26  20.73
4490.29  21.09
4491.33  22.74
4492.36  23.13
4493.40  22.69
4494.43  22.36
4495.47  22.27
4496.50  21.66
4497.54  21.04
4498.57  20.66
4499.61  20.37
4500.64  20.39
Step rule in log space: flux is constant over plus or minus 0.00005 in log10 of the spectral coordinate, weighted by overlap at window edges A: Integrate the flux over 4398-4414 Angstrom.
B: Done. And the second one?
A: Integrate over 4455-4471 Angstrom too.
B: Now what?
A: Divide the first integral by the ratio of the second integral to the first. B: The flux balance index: 452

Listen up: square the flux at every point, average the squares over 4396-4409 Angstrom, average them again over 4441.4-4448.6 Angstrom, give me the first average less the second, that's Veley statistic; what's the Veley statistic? 134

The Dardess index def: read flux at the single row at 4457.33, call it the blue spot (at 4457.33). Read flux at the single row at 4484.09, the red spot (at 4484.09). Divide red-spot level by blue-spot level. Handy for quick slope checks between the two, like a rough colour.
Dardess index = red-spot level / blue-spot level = 1.08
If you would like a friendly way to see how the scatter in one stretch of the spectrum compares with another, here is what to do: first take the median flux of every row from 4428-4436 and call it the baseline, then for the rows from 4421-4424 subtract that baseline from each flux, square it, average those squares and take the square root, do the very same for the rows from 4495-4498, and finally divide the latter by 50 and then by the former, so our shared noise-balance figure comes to 0.057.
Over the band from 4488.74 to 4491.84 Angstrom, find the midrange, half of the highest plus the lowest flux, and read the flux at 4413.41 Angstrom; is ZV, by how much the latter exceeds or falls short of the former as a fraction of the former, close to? 0.10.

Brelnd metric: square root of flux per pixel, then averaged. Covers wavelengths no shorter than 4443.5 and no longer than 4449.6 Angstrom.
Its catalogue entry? 4.78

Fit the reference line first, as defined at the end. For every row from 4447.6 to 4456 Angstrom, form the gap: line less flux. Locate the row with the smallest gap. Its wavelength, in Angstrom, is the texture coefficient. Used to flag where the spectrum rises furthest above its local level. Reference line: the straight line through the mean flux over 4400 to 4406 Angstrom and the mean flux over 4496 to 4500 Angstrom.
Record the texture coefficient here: 4451.18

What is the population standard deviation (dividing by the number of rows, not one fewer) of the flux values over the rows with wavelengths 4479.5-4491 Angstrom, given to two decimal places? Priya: 0.85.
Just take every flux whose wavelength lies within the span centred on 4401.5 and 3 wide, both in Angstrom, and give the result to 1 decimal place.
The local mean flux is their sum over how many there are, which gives 26.8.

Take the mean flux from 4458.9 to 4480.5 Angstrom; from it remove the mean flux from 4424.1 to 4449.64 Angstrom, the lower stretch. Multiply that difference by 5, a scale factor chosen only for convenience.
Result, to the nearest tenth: -3.8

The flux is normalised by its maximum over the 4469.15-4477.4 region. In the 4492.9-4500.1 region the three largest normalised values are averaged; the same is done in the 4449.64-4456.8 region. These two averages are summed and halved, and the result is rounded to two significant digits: 0.99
